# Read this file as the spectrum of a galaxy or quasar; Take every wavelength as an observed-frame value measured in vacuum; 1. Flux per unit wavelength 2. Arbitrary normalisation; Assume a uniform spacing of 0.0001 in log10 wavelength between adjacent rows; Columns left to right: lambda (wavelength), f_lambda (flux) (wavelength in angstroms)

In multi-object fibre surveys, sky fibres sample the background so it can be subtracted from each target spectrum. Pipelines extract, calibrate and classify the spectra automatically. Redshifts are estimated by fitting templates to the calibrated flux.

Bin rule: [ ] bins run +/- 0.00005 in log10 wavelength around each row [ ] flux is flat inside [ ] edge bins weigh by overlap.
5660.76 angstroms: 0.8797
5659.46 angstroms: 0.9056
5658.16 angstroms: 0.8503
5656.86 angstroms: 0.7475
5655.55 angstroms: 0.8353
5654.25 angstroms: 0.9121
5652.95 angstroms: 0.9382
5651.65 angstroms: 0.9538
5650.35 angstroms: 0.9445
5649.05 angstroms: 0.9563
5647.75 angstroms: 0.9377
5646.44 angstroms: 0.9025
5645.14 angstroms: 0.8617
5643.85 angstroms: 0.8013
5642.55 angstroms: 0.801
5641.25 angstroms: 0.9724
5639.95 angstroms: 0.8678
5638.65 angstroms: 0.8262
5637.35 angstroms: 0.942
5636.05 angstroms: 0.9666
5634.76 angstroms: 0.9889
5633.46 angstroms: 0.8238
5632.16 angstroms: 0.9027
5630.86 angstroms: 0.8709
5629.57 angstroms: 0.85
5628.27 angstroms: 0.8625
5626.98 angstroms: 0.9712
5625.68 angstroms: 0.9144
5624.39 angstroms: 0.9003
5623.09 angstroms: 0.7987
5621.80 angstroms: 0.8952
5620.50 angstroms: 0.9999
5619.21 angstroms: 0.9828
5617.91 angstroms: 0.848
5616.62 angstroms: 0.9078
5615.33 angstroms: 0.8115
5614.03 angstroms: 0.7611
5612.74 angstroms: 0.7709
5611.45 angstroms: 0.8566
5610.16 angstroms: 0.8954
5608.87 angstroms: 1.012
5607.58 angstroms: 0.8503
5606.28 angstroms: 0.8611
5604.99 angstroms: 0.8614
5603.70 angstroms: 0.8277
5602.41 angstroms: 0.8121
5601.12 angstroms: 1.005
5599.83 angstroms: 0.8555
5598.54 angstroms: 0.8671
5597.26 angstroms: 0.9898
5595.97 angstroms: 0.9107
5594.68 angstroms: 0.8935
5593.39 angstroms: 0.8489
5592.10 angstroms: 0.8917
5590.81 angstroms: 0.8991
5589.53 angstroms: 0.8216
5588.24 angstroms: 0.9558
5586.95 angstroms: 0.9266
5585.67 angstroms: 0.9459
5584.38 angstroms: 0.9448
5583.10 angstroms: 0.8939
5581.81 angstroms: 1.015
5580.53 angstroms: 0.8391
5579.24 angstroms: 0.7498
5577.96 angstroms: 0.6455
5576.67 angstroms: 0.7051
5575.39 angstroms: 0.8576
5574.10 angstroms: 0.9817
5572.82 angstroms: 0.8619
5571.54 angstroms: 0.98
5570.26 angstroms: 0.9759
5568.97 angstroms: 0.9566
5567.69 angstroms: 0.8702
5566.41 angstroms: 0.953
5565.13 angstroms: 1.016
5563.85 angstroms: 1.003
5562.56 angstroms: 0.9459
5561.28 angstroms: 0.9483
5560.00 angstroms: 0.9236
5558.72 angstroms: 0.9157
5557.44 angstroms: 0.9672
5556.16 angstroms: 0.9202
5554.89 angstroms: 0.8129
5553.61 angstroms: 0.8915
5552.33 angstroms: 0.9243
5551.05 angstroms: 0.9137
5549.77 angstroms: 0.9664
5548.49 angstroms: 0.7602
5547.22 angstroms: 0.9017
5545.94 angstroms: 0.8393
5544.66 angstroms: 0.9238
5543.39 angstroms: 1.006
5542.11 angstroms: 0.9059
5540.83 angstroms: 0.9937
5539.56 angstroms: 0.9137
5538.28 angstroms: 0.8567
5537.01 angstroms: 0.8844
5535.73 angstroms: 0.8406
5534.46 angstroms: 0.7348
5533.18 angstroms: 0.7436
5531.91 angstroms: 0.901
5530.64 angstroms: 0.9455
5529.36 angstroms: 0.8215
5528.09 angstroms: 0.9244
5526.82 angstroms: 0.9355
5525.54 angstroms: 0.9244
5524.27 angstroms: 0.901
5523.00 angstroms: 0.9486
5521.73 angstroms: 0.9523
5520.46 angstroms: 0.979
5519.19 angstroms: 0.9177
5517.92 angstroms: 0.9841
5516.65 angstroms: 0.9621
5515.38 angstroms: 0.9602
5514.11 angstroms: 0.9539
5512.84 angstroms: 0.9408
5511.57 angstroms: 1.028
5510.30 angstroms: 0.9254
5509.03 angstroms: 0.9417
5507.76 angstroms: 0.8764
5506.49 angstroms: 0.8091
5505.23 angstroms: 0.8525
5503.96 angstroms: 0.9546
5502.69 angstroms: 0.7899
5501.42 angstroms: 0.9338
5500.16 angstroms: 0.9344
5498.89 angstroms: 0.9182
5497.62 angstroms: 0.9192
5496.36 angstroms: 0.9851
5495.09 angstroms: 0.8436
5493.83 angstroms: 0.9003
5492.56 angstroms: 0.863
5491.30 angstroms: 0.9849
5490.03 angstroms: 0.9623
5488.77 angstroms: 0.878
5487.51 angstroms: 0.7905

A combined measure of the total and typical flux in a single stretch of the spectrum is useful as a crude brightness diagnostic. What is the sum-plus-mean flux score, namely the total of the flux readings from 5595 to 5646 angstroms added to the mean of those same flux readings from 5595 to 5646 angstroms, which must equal 35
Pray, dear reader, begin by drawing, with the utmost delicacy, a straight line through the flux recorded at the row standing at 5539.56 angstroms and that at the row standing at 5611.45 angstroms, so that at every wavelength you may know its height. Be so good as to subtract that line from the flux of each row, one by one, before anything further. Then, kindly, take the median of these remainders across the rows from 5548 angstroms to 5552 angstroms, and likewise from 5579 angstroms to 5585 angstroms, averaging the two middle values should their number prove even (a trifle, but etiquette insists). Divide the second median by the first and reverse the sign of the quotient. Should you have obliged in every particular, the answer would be -1.6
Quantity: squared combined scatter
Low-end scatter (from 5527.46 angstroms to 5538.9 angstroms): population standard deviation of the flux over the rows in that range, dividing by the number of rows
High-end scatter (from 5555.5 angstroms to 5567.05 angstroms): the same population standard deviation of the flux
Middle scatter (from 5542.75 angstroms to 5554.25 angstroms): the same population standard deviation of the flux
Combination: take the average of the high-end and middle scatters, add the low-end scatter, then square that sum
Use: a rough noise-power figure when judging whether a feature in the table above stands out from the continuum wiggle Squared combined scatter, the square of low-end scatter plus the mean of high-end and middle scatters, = 0.014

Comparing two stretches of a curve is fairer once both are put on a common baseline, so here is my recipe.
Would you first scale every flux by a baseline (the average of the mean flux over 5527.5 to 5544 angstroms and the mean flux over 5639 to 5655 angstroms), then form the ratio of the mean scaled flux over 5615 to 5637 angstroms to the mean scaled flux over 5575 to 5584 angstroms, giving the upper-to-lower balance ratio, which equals 1.10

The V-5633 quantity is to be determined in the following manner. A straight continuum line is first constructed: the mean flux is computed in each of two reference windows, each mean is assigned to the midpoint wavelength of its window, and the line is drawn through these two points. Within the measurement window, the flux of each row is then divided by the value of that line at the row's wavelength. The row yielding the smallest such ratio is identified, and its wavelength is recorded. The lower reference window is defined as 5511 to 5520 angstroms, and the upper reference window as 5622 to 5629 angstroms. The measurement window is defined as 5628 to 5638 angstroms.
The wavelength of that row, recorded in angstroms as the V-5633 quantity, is 5633.46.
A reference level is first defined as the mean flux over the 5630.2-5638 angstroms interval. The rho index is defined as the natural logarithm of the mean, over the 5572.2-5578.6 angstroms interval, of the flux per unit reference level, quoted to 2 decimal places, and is -0.12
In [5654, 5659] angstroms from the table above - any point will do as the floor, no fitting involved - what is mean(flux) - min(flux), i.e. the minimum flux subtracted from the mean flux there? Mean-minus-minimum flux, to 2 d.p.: 0.09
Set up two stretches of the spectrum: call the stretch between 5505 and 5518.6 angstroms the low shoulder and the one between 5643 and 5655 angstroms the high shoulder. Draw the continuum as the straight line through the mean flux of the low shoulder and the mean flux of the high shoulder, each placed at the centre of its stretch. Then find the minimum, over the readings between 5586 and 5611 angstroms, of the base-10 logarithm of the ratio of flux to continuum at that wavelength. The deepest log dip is -0.053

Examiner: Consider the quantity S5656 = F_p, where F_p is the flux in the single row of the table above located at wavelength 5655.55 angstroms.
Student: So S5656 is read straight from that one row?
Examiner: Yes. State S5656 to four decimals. 0.8353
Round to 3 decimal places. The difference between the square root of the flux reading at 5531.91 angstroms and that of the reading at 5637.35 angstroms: -0.021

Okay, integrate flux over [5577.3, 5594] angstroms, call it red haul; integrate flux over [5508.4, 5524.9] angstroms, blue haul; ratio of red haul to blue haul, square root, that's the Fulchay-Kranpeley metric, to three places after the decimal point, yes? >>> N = 0.964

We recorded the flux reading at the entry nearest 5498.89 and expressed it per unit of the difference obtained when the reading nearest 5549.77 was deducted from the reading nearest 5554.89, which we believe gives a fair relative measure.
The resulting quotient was -6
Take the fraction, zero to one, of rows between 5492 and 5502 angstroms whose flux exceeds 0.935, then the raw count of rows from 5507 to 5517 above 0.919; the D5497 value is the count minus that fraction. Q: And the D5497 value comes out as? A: 6.9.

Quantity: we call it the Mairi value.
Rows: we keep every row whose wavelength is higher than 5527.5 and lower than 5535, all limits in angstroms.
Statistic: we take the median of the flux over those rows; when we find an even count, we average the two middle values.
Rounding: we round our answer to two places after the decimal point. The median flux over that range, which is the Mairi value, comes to 0.86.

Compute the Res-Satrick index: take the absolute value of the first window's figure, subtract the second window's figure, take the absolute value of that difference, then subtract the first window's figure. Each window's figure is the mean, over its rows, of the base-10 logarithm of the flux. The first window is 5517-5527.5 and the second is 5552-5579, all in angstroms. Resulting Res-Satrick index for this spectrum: 0.10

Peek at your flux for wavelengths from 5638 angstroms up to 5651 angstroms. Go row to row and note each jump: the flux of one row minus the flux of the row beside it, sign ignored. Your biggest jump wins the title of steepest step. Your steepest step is 0.17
